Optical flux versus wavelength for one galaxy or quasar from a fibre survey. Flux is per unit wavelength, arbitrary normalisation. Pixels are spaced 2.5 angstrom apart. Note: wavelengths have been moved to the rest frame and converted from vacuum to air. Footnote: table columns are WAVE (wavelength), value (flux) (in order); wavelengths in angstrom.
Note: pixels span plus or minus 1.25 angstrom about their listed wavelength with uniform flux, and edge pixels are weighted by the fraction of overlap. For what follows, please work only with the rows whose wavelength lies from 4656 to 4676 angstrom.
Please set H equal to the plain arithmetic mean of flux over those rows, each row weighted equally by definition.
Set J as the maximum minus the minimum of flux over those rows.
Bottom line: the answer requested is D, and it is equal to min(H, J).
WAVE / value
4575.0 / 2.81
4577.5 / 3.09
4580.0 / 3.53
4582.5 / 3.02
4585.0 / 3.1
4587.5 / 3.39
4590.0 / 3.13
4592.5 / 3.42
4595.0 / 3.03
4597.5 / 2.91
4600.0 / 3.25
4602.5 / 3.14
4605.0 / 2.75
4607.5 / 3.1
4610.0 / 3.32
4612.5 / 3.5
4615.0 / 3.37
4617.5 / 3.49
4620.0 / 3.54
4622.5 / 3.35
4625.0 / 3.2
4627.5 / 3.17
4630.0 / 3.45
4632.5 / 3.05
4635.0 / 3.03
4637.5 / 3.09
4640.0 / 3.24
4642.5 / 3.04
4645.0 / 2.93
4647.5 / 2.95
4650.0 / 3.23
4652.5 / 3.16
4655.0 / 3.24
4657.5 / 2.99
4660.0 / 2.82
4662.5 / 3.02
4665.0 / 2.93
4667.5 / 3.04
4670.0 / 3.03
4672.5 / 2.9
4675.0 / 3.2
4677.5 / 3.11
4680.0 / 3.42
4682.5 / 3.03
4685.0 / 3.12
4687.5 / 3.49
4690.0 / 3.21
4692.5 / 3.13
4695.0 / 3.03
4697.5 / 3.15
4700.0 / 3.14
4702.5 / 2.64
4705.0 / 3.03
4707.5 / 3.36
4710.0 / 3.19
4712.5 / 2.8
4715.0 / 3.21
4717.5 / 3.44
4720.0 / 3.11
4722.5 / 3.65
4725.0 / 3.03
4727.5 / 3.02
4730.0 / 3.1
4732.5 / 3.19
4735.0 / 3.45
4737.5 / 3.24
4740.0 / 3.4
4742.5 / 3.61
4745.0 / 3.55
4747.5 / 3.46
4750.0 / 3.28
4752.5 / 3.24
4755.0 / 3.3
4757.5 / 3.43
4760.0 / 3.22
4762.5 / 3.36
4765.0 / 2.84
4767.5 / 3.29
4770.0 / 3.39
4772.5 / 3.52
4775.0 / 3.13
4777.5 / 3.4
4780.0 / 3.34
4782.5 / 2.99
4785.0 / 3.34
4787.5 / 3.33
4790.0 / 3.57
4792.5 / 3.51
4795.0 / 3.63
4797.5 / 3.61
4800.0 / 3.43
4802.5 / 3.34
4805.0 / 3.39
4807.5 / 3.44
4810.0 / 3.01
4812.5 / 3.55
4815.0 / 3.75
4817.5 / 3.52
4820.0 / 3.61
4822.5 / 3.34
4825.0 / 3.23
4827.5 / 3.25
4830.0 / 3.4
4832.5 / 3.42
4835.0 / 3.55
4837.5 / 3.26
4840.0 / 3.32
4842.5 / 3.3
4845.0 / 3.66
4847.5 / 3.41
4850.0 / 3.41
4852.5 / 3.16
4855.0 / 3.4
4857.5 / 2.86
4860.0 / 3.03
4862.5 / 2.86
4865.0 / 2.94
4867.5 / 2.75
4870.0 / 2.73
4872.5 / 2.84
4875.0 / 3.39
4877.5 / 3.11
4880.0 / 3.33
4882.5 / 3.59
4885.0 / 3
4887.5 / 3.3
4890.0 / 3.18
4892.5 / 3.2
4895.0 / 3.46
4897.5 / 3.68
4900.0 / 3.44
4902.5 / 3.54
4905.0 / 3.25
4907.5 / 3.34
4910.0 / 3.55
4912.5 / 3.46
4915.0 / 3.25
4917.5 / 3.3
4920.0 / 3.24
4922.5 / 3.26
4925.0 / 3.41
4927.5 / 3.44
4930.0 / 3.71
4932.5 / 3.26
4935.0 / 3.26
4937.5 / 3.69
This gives 0.38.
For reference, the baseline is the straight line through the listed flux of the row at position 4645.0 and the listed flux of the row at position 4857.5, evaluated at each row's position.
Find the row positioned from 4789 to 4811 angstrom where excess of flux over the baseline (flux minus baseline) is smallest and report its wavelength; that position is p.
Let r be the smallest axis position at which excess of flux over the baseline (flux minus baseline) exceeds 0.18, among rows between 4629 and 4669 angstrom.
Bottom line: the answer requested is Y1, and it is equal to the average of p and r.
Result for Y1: 4720.0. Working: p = 4810.0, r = 4630.0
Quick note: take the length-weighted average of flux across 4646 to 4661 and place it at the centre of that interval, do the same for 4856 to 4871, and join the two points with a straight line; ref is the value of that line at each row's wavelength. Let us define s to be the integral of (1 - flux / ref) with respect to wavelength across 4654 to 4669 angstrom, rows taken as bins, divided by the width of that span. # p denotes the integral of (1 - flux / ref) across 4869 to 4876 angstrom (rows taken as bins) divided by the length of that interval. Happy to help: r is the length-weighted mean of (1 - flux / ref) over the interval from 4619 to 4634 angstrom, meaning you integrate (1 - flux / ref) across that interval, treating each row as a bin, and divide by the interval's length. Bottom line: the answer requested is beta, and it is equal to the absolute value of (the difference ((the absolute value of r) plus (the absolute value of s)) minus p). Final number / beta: 0.12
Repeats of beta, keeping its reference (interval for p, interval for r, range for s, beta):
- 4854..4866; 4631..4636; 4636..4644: 0.07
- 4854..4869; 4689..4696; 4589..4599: 0.06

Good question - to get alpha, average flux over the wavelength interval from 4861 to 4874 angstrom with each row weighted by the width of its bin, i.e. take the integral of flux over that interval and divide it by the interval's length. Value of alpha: 2.84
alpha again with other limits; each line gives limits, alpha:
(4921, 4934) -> 3.41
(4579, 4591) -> 3.23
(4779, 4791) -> 3.31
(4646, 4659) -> 3.10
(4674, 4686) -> 3.18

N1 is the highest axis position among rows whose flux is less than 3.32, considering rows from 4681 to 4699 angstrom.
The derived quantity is 4697.5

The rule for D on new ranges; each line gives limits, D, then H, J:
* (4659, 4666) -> 0.20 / 2.9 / 0.20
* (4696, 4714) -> 0.72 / 3.0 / 0.72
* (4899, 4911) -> 0.30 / 3.4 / 0.30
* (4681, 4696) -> 0.46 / 3.2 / 0.46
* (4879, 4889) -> 0.59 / 3.3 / 0.59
